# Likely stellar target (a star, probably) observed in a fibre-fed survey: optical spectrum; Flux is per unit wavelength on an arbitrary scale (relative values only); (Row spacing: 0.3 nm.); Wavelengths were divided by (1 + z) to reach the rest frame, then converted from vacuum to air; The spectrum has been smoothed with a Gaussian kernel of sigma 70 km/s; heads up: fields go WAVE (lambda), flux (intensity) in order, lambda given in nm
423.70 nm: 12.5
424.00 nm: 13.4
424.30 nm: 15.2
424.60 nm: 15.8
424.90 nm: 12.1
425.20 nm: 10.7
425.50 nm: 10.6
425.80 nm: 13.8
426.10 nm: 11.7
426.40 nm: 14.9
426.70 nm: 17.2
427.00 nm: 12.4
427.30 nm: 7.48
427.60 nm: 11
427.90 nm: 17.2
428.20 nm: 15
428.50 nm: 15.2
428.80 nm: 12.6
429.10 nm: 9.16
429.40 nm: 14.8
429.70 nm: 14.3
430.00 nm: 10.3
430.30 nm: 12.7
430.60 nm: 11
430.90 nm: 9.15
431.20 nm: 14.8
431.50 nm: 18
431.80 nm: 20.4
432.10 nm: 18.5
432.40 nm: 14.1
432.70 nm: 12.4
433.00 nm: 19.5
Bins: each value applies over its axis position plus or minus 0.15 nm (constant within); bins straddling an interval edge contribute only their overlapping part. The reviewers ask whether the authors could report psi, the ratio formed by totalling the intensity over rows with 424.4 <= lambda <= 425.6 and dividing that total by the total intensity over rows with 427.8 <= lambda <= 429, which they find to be 0.82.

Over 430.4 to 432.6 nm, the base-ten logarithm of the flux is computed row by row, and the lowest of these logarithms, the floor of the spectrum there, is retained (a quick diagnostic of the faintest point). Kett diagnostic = 0.96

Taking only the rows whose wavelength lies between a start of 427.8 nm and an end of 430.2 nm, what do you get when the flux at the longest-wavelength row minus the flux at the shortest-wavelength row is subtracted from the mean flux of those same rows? 20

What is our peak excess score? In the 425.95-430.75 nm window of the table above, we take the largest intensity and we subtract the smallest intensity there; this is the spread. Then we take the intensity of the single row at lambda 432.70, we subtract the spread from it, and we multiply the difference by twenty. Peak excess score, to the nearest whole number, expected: 54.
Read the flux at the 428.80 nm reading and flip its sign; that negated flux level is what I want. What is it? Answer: -13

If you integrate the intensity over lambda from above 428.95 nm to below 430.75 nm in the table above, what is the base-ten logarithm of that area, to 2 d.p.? 1.34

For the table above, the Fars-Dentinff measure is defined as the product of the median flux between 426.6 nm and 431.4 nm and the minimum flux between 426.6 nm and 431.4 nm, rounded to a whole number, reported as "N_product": 95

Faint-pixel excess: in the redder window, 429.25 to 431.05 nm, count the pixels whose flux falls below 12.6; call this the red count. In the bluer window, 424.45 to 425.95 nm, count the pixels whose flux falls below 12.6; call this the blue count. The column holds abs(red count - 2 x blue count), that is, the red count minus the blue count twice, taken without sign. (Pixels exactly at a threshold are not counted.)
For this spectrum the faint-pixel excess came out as 3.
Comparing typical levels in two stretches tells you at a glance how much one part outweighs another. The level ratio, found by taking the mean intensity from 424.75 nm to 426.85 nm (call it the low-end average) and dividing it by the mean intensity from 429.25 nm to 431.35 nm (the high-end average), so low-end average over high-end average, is 1.05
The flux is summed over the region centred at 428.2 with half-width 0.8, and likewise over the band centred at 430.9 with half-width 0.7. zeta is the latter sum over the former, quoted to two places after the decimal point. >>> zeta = 0.92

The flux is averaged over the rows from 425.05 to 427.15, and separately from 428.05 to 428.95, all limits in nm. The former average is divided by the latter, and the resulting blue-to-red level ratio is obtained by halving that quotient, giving 0.457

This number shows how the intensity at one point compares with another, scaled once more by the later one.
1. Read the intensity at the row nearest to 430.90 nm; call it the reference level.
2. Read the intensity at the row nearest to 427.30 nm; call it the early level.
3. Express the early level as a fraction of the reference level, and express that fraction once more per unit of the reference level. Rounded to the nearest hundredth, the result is 0.09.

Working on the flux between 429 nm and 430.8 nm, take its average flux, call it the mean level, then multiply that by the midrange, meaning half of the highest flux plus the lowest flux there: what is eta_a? 144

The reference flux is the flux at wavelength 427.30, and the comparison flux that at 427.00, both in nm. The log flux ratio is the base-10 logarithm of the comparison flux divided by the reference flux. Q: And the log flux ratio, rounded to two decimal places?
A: 0.22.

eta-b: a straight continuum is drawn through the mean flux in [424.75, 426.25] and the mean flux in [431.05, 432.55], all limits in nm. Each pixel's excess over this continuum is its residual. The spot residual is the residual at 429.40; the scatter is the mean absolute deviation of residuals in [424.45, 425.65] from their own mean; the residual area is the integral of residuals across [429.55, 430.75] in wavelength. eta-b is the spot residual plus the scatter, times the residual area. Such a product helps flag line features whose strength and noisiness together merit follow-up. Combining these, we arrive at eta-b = -7.2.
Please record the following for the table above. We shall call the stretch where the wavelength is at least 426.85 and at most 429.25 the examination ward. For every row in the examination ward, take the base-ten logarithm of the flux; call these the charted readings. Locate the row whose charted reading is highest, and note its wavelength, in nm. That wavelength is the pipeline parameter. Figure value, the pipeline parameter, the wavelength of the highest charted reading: 427.90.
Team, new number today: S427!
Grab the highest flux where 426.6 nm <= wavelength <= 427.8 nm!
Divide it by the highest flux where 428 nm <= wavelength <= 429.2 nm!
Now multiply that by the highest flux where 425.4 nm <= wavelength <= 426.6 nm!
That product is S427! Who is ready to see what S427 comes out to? 16.9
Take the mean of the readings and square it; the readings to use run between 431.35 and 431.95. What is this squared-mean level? 369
